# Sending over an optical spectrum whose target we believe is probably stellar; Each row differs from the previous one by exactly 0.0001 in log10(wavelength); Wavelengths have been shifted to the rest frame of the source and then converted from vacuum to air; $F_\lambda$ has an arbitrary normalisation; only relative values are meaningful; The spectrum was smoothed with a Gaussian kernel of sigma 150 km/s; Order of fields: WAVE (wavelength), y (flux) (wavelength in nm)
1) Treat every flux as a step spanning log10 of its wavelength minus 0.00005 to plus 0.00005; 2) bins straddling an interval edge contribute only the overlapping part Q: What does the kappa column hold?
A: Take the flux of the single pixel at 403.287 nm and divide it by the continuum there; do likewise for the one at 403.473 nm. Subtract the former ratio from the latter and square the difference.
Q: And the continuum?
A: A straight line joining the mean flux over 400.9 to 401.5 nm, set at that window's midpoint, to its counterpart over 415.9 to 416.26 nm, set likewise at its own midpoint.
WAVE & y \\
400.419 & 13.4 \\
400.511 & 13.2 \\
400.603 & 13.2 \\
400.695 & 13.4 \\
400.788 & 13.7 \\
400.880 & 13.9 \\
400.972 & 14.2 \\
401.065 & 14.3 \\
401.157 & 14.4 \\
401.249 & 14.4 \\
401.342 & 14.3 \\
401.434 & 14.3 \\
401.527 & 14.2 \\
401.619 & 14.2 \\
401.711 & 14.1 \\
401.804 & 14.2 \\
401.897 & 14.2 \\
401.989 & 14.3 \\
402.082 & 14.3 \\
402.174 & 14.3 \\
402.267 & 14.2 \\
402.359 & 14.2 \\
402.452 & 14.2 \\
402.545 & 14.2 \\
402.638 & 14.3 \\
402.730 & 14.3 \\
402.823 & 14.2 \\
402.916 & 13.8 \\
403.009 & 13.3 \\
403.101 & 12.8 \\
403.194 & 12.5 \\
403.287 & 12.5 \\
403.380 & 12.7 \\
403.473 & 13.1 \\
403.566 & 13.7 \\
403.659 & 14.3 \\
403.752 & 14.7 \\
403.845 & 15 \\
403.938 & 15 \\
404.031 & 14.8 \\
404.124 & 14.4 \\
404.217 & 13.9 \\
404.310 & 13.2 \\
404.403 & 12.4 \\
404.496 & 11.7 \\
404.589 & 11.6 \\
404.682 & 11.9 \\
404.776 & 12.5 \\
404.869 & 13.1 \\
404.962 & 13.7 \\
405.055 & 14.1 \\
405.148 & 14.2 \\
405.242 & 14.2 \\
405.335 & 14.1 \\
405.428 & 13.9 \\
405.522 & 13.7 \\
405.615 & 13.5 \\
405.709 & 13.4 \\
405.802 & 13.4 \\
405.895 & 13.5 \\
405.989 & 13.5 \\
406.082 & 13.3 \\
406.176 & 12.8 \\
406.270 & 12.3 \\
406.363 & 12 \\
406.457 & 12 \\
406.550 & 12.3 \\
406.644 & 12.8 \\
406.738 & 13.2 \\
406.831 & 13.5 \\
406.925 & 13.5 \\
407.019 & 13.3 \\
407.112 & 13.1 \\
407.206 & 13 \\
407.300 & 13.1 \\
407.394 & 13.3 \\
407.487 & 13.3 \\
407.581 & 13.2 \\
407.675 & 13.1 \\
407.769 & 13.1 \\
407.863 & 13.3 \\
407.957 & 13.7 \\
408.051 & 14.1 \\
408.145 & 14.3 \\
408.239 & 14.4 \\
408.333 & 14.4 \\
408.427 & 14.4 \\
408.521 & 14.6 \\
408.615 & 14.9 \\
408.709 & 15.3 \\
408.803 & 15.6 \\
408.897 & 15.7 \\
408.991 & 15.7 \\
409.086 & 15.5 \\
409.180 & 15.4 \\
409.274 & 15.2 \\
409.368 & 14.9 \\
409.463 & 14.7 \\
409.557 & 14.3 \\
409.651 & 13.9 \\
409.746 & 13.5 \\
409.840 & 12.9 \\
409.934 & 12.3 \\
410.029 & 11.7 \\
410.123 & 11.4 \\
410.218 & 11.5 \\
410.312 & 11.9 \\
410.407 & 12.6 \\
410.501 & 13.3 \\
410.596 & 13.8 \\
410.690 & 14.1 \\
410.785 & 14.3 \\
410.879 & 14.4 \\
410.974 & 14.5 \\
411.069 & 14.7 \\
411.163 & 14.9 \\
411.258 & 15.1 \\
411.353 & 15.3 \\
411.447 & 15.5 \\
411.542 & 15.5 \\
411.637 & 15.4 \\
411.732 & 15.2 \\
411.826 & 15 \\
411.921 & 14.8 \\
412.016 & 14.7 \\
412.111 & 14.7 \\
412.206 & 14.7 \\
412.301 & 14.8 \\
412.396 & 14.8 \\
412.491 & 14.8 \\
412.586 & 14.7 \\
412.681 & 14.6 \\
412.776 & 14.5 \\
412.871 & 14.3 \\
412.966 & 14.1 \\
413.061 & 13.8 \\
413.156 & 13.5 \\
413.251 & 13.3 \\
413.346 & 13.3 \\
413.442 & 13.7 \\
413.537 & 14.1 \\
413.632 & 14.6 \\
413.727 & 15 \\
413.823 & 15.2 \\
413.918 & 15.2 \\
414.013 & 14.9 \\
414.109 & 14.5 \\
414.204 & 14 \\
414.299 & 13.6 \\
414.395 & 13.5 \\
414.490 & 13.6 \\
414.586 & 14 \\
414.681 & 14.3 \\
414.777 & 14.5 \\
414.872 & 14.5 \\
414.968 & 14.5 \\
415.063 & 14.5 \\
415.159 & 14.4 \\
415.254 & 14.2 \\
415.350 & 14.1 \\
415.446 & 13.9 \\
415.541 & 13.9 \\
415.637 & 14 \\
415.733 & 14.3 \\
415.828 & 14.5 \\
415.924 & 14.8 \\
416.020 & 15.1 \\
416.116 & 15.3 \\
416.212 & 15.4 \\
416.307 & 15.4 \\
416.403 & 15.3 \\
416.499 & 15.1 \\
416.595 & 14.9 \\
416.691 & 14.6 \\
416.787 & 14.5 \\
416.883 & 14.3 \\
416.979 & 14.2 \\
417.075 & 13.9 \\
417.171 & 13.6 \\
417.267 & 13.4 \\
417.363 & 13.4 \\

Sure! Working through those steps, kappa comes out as 0.0017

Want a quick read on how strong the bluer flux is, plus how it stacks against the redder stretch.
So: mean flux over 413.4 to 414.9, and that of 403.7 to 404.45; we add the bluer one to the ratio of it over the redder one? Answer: 15.2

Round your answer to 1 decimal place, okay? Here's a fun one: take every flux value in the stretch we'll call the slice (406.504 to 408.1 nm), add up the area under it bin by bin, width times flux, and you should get 21.1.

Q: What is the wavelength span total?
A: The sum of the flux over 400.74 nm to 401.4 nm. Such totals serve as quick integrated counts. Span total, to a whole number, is 99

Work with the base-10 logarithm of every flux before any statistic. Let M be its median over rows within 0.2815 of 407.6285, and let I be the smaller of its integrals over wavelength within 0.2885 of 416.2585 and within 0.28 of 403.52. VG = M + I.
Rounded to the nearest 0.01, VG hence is 1.75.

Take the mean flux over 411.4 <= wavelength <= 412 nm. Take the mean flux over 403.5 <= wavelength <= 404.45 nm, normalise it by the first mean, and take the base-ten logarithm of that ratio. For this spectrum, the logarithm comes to -0.032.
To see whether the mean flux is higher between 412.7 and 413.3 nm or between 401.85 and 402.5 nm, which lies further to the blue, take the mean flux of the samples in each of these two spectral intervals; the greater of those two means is 14.24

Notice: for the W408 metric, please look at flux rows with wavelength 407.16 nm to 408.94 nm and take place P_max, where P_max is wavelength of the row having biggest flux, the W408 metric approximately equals 408.897 nm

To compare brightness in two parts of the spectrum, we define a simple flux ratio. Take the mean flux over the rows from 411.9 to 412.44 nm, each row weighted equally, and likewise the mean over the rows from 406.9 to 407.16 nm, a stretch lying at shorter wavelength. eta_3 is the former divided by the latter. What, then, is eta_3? 1.11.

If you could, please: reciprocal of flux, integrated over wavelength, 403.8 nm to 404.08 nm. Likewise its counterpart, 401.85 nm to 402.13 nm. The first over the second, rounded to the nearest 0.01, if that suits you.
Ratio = 0.96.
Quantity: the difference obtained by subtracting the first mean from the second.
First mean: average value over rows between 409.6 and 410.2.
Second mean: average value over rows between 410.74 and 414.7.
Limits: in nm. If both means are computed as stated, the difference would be 1.9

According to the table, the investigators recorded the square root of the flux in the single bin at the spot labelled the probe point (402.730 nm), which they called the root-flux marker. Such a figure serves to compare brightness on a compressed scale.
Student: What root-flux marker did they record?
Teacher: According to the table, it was 3.78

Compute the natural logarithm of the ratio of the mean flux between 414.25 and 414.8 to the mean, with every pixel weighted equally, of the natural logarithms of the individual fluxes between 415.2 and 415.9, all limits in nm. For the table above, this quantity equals 1.66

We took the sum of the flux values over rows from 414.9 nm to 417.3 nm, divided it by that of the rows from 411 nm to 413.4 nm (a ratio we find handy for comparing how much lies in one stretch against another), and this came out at 0.99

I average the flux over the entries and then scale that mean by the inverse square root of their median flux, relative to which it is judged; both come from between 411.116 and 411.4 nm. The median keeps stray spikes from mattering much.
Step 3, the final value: 3.89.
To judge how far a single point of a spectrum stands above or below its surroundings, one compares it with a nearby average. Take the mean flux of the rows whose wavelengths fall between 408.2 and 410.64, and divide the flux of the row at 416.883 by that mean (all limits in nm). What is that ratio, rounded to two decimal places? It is 1.02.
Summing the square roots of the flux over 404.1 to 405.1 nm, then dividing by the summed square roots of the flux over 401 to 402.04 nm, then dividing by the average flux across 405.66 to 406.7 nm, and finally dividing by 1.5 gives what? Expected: 0.0494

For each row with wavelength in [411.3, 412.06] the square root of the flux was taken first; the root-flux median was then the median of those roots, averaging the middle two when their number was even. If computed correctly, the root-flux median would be 3.91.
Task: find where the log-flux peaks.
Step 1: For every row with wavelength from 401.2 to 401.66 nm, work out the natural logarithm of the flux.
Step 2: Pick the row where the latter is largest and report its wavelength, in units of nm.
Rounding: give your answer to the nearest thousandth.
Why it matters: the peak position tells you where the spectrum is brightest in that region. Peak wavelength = 401.249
